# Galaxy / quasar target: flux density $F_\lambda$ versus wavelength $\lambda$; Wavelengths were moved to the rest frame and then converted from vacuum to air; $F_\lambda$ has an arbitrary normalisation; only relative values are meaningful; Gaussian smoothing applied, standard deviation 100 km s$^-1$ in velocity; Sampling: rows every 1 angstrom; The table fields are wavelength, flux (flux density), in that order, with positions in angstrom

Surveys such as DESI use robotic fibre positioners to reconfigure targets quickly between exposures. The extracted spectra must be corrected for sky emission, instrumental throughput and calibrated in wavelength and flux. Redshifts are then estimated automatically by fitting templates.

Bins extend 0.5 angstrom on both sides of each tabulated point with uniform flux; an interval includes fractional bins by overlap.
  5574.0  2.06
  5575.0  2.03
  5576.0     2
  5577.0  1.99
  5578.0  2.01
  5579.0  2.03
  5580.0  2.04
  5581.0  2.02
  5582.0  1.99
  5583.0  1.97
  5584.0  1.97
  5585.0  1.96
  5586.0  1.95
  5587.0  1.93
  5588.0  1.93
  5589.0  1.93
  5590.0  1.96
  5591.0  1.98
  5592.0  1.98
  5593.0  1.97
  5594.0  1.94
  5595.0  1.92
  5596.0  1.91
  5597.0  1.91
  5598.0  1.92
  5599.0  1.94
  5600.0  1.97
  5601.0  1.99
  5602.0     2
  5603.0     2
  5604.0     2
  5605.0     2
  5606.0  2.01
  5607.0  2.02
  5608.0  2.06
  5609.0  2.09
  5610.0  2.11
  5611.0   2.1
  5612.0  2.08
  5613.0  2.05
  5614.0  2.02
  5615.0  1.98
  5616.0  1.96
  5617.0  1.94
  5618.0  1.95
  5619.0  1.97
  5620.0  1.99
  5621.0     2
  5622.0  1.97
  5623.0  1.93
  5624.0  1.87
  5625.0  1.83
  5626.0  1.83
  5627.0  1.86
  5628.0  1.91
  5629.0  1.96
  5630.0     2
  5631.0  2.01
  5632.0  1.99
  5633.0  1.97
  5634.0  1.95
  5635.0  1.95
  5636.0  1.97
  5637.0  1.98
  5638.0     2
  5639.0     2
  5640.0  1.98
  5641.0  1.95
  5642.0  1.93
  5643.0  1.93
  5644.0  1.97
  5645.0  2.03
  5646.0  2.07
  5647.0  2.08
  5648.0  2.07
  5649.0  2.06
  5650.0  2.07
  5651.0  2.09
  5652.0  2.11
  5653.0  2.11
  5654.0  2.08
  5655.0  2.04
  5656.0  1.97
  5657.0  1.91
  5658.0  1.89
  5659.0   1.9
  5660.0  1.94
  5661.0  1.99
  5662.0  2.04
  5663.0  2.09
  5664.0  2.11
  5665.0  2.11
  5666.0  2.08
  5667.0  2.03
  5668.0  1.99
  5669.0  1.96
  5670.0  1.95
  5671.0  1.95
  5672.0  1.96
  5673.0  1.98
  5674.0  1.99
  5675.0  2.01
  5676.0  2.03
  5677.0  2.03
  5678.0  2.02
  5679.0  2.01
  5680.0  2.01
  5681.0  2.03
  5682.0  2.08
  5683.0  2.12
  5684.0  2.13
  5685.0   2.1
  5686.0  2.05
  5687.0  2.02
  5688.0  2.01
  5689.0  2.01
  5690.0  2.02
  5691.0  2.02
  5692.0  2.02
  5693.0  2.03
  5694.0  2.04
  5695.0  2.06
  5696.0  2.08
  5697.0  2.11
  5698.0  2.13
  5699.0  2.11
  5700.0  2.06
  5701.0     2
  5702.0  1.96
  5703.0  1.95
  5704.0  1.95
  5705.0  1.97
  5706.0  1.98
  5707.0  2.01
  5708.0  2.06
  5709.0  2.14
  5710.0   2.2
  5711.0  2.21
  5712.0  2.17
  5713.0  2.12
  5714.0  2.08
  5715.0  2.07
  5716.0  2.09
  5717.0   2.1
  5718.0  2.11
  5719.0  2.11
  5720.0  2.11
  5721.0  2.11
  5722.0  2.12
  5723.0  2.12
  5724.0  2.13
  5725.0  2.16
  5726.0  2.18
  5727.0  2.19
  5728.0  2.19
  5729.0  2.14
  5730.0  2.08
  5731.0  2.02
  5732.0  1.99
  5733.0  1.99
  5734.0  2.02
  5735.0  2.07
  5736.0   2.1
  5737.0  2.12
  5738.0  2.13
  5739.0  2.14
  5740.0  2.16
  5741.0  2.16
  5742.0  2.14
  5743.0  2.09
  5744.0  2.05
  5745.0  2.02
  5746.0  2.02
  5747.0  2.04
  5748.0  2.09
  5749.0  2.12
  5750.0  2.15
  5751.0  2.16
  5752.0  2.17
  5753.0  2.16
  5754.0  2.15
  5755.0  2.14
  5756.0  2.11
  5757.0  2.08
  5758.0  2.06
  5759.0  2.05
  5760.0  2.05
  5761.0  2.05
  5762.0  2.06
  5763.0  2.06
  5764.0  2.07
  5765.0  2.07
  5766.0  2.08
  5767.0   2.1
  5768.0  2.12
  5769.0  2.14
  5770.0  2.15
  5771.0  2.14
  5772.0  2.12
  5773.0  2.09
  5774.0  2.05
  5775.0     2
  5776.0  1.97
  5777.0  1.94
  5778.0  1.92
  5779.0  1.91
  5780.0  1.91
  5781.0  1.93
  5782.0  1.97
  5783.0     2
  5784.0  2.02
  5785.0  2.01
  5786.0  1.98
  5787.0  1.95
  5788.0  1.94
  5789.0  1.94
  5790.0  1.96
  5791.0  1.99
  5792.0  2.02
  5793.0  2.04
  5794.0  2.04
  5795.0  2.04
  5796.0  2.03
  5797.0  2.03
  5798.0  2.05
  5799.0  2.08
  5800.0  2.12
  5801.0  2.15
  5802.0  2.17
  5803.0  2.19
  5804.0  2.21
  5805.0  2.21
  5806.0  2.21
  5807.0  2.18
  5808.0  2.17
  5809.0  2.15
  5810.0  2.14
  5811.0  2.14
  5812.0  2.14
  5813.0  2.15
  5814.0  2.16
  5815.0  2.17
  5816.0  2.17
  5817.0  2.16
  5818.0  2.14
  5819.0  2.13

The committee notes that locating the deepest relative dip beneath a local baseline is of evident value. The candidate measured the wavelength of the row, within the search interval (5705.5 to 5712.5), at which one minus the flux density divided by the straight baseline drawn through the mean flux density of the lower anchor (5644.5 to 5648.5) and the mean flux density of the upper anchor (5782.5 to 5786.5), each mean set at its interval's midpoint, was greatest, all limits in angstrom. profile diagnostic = 5706.0 angstrom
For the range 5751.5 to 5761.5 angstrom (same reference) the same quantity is 5759.0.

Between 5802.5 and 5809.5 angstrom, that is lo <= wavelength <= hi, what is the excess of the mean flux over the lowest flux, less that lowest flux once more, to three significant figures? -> -2.11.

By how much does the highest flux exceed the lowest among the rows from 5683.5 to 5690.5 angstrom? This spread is 0.12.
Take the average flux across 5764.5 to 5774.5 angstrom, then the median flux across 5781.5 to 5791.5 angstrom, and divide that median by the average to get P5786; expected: 0.94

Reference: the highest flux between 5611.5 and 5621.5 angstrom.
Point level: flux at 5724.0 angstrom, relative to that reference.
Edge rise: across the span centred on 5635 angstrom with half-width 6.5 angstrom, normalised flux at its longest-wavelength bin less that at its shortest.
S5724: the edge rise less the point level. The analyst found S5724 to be -1.03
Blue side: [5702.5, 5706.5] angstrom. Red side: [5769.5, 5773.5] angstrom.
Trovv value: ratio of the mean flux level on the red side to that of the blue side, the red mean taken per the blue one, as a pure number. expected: 1.08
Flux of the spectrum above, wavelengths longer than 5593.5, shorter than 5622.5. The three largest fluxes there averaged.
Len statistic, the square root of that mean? 1.45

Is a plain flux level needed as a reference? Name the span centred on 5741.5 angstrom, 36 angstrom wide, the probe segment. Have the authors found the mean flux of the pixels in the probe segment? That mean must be 2.10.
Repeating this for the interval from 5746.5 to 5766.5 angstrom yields 2.10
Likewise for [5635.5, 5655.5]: 2.03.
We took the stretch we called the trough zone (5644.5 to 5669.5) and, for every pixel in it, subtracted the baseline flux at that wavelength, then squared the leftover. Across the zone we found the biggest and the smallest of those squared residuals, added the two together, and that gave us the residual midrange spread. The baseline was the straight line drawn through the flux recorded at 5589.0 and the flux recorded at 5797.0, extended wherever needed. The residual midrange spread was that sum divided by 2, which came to 0.011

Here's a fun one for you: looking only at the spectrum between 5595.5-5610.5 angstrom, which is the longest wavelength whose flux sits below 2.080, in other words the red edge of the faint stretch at 5608.0 angstrom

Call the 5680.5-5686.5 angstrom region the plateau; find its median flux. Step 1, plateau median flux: 2.090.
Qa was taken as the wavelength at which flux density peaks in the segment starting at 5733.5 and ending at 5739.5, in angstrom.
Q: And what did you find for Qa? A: 5739.0 angstrom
